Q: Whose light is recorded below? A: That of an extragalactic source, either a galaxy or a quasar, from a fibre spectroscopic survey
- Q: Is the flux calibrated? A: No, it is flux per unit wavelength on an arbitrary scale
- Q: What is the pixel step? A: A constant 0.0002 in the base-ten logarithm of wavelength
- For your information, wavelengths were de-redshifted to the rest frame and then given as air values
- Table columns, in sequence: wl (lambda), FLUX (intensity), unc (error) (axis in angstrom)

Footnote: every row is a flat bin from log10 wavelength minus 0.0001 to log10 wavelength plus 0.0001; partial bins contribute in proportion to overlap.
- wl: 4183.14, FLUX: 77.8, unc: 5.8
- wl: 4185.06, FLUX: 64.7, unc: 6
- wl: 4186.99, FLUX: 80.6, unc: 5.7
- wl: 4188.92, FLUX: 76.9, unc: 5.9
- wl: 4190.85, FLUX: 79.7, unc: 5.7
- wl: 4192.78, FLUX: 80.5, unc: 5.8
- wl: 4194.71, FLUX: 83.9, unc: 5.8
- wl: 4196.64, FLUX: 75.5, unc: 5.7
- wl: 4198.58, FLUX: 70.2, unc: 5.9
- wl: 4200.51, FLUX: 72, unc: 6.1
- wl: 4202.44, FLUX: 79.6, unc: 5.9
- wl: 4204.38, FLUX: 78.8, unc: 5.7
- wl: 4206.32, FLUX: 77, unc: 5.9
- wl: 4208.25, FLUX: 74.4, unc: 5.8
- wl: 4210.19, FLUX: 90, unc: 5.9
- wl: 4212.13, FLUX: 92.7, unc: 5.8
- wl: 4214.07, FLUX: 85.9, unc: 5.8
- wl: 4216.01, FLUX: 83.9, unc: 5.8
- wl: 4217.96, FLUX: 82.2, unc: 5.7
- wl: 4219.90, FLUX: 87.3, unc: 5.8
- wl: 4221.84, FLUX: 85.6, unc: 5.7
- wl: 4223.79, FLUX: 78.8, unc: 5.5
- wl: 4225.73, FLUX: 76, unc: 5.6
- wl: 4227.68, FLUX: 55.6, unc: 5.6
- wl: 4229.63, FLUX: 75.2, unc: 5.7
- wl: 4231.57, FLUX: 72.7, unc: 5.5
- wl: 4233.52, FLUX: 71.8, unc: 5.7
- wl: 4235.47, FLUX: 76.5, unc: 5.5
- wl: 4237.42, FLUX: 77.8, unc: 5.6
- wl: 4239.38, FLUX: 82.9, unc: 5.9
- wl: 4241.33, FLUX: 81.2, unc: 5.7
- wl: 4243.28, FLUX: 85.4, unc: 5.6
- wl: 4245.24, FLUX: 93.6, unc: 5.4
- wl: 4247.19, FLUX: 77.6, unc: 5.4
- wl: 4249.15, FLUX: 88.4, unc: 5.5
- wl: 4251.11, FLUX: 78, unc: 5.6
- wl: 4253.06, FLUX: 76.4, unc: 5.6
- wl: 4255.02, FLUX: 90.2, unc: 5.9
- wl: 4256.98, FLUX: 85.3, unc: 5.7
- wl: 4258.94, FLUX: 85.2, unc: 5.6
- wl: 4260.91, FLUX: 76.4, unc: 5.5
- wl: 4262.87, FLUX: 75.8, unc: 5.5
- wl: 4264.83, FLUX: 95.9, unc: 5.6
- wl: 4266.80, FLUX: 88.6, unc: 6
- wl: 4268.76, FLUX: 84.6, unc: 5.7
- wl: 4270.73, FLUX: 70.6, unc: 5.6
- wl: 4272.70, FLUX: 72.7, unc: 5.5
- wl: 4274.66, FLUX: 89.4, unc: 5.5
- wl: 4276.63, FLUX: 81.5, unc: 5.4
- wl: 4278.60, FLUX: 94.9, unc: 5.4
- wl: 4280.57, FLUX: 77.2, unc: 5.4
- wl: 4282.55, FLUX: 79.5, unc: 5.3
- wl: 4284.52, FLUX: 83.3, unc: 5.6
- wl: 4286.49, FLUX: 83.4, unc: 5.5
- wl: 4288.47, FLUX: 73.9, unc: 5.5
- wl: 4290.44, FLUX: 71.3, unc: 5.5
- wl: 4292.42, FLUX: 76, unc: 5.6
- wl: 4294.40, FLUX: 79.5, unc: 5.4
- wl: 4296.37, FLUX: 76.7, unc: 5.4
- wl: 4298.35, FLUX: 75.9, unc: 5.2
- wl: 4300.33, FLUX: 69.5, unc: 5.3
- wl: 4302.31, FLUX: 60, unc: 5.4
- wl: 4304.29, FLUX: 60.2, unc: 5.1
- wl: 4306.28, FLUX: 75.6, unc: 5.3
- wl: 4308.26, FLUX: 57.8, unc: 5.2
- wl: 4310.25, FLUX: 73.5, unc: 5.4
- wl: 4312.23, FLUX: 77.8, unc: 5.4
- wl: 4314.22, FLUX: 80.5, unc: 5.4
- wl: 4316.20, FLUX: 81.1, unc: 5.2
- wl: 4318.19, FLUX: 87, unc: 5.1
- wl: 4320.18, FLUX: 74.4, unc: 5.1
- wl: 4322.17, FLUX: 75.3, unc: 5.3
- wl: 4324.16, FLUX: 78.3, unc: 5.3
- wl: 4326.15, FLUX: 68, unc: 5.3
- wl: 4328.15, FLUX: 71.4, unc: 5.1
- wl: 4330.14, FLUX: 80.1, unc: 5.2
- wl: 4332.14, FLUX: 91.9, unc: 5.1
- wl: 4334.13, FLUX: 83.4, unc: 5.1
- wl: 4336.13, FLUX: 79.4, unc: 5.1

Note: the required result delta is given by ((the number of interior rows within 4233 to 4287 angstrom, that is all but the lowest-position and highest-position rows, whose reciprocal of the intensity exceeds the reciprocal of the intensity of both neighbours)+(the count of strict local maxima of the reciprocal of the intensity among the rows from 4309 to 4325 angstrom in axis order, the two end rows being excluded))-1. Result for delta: 7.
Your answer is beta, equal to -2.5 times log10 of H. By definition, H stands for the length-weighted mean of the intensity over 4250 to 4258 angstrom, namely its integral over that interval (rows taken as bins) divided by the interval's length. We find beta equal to -4.79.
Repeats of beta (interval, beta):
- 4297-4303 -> -4.60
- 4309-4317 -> -4.72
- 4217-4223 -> -4.82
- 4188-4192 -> -4.74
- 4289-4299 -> -4.70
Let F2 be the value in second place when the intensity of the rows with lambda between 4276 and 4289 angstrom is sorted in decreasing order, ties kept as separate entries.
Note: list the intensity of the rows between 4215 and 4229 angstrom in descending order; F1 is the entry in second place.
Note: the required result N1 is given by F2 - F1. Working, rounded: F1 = 85.6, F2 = 83.4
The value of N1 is -2.2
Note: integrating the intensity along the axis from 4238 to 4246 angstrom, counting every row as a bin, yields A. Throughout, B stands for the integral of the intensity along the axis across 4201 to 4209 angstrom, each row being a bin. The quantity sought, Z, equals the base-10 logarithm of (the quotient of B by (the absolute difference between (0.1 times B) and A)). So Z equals 0.00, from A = 681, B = 618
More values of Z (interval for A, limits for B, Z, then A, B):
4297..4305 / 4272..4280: 0.16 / 537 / 678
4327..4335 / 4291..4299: 0.02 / 651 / 614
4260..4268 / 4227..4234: -0.11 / 675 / 485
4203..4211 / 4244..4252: 0.07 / 639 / 675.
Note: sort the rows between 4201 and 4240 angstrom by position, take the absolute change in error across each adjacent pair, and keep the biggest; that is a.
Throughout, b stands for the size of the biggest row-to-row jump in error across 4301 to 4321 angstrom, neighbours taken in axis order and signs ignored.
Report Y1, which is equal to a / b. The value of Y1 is 1.0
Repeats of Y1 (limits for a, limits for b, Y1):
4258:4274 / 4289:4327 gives 1.3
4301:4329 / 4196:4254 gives 1.0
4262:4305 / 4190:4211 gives 2.0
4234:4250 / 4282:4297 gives 1.0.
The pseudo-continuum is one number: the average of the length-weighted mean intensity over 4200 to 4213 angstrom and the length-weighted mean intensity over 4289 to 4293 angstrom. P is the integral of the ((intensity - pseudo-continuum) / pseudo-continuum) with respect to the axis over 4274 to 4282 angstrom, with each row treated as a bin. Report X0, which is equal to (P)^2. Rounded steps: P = 0.8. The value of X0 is 0.70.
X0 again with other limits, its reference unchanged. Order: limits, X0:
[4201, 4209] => 0.00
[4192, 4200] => 0.00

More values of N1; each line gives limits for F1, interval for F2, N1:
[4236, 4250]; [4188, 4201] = -7.9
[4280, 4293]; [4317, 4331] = -3.2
